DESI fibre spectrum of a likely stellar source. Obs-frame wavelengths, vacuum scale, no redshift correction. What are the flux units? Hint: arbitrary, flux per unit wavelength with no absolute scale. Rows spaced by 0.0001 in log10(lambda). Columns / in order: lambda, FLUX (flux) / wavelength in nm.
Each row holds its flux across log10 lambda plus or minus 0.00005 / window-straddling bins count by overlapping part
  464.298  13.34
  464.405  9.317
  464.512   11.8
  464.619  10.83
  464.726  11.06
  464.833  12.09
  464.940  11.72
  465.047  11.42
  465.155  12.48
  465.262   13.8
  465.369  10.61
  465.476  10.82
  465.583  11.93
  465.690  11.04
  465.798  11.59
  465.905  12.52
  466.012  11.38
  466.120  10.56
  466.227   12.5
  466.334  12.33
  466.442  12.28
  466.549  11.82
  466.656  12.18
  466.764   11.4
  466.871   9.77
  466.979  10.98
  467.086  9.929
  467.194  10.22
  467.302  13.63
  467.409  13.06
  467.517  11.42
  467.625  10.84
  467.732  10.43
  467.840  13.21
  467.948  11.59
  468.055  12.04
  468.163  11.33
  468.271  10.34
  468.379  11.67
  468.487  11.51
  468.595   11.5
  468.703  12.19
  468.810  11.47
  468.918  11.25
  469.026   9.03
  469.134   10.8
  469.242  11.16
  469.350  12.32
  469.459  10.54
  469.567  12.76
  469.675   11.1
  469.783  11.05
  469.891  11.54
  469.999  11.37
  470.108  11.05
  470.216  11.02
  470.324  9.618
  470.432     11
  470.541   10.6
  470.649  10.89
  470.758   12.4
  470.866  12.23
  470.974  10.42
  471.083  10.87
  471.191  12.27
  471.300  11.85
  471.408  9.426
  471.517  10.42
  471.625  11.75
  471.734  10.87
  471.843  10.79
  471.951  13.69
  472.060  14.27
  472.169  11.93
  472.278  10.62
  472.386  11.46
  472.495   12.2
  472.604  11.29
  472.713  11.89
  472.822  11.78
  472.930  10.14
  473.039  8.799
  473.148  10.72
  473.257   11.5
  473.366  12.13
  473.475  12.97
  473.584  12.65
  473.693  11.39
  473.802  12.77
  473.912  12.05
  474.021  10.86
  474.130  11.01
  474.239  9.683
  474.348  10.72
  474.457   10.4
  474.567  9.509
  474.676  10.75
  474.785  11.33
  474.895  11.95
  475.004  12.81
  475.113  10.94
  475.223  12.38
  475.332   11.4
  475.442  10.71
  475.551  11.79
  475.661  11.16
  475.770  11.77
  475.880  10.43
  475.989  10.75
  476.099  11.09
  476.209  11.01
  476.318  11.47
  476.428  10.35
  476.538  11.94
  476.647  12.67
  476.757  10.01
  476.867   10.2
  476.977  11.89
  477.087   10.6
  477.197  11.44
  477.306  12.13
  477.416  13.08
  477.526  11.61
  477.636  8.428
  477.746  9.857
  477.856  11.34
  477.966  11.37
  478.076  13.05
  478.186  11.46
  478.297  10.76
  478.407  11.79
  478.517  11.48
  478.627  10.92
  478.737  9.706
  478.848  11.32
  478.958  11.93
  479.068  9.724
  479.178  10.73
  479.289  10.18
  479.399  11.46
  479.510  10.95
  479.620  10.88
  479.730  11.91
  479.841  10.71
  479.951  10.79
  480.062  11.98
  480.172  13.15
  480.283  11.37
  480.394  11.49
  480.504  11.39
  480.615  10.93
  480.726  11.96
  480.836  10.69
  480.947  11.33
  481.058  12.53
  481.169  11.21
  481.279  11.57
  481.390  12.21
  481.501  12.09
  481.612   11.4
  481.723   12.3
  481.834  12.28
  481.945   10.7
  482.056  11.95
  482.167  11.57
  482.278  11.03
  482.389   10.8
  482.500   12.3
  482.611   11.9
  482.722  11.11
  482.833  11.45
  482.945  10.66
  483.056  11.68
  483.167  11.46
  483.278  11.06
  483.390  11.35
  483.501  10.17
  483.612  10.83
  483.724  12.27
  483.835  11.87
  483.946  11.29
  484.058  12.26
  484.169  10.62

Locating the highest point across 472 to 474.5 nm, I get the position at 472.060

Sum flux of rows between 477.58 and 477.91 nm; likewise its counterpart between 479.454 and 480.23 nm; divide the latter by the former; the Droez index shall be 2.71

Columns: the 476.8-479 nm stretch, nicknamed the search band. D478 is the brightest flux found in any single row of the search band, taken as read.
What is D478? 13.08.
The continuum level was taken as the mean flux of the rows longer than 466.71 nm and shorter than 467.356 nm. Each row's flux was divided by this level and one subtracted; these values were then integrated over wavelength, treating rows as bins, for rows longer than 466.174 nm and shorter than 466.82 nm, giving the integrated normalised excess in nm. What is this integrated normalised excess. 0.064 nm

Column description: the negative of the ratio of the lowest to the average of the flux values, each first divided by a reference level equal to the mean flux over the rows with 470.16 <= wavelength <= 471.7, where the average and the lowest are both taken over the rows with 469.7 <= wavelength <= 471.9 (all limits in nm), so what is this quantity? -0.85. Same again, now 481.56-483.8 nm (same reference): -0.89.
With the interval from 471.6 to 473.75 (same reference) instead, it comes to -0.76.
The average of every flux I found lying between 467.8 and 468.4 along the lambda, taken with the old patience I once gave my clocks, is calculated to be 11.7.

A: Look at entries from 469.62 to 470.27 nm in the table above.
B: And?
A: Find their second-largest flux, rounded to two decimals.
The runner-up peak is 11.37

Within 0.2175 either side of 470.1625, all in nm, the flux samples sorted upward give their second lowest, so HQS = 11.02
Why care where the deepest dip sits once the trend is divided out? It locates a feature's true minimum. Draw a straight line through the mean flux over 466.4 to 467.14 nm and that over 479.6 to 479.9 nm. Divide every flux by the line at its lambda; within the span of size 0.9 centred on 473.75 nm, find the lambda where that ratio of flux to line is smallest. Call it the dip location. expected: 474.021 nm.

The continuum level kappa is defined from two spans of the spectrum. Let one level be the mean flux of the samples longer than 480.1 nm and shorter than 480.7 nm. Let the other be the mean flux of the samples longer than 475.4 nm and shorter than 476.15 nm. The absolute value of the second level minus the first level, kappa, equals 0.6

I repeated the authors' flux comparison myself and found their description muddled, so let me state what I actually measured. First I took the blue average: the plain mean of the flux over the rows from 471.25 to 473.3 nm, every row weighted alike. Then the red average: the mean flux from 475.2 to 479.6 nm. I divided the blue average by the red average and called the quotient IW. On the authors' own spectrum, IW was 1.02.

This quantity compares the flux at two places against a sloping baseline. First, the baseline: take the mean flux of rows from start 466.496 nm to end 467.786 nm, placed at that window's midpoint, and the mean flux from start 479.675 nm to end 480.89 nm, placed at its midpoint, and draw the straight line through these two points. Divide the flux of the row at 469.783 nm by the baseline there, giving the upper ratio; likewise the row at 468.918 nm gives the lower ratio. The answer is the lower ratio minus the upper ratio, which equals 0.02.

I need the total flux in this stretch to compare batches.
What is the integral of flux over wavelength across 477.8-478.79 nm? 11.2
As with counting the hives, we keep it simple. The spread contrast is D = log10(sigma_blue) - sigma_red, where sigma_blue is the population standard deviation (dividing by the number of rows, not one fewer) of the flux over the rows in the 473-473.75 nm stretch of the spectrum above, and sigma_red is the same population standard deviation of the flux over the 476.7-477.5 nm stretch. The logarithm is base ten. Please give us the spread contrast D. -0.93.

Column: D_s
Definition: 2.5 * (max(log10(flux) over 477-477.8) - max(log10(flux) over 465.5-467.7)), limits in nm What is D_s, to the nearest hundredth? -0.04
